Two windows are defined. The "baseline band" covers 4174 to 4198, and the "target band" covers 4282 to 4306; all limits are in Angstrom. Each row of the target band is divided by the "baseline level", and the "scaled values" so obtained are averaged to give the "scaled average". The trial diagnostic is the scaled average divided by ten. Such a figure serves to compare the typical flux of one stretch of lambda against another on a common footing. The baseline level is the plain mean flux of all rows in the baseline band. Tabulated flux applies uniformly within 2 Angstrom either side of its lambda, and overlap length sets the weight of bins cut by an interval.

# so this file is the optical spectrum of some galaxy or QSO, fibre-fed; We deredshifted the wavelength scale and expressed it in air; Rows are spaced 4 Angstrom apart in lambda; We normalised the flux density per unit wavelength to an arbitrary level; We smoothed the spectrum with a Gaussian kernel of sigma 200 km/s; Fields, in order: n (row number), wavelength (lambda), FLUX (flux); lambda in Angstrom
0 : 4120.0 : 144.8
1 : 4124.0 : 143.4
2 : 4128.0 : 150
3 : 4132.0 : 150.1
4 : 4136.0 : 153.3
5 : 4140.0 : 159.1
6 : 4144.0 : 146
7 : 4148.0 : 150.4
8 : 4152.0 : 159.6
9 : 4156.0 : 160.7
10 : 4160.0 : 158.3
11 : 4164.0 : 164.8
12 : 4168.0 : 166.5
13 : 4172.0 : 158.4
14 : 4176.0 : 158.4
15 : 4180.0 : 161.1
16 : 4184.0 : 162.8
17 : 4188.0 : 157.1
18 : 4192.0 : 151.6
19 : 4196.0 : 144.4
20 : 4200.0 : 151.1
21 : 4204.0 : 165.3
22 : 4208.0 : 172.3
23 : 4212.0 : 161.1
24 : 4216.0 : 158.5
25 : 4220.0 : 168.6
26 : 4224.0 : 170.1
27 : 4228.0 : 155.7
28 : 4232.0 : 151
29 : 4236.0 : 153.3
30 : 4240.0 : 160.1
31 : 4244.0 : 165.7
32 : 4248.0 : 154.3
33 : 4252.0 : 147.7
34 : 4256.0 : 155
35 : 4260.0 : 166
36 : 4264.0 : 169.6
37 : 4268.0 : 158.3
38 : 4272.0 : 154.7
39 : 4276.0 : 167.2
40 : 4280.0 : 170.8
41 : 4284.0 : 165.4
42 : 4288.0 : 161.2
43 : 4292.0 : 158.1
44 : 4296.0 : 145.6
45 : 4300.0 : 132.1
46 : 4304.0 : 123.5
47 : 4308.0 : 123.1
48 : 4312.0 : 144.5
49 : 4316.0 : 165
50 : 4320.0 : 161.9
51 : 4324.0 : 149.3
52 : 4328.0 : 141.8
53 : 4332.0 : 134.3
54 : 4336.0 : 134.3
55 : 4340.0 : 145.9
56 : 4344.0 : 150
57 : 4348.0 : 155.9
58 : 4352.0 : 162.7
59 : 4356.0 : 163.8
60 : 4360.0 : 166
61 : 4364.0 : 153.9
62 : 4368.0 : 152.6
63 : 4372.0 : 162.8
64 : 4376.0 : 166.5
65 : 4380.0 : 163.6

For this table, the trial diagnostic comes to 0.095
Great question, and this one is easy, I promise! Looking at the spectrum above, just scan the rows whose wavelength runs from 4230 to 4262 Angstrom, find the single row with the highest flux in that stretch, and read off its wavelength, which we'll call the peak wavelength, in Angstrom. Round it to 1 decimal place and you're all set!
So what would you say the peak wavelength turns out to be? 4260.0 Angstrom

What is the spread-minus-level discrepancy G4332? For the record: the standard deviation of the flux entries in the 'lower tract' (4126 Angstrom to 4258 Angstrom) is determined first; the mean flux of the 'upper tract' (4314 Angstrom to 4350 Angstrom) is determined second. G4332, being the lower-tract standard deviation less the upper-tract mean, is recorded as -142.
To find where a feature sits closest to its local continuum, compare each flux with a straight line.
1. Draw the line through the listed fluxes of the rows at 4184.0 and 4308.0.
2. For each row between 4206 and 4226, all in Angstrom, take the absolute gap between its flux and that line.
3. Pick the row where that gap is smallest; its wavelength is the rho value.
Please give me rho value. 4216.0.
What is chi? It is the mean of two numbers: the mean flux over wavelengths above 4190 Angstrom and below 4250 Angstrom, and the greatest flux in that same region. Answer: 166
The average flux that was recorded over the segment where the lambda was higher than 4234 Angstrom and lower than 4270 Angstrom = 159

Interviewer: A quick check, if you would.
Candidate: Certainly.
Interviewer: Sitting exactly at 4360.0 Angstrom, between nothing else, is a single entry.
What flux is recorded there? 166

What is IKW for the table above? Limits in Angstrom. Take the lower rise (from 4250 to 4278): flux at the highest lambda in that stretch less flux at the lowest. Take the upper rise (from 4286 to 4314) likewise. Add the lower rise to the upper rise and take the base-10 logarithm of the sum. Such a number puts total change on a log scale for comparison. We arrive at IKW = 0.45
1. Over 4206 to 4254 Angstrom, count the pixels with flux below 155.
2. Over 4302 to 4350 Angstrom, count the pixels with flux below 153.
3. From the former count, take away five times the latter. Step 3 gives -41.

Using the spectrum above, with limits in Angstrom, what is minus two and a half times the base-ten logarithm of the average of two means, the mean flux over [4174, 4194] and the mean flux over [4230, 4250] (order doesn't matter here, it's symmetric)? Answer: -5.49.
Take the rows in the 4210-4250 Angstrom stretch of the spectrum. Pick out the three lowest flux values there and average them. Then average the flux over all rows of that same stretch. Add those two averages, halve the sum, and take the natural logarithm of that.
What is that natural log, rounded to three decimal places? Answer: 5.052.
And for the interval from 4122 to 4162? 5.009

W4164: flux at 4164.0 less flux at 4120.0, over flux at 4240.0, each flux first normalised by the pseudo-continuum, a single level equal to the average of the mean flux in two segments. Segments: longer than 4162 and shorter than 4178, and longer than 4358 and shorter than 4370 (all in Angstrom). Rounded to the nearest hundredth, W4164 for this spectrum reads 0.12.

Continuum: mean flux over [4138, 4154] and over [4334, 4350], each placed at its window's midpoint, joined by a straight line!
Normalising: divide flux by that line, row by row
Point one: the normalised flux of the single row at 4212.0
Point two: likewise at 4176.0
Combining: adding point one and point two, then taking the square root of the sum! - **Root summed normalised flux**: 1.45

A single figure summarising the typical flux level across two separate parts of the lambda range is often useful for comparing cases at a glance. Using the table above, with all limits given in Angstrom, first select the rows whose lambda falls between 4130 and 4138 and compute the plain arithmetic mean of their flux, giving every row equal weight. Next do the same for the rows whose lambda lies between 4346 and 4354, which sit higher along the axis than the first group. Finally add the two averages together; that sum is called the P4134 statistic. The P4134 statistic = 311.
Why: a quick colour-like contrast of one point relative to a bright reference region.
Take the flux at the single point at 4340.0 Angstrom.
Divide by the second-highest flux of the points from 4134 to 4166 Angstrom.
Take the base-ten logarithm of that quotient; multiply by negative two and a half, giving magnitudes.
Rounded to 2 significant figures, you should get 0.10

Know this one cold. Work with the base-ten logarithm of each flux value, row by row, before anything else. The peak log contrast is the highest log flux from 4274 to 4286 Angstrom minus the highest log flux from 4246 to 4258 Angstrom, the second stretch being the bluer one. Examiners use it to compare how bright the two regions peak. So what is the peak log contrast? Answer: 0.042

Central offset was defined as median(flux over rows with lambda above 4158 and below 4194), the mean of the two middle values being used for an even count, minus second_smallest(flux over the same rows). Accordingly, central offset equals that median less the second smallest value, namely 1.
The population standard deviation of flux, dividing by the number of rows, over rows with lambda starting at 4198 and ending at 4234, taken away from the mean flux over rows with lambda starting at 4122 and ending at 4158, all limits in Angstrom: 145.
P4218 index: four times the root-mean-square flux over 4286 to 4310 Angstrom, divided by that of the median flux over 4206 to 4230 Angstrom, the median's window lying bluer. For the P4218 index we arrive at 3.4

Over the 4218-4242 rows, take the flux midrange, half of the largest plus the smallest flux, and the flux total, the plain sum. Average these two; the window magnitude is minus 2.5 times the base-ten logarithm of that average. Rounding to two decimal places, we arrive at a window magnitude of -6.87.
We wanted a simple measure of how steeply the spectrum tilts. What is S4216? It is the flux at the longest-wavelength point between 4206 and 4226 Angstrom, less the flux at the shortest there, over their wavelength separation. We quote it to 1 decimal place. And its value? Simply -0.1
